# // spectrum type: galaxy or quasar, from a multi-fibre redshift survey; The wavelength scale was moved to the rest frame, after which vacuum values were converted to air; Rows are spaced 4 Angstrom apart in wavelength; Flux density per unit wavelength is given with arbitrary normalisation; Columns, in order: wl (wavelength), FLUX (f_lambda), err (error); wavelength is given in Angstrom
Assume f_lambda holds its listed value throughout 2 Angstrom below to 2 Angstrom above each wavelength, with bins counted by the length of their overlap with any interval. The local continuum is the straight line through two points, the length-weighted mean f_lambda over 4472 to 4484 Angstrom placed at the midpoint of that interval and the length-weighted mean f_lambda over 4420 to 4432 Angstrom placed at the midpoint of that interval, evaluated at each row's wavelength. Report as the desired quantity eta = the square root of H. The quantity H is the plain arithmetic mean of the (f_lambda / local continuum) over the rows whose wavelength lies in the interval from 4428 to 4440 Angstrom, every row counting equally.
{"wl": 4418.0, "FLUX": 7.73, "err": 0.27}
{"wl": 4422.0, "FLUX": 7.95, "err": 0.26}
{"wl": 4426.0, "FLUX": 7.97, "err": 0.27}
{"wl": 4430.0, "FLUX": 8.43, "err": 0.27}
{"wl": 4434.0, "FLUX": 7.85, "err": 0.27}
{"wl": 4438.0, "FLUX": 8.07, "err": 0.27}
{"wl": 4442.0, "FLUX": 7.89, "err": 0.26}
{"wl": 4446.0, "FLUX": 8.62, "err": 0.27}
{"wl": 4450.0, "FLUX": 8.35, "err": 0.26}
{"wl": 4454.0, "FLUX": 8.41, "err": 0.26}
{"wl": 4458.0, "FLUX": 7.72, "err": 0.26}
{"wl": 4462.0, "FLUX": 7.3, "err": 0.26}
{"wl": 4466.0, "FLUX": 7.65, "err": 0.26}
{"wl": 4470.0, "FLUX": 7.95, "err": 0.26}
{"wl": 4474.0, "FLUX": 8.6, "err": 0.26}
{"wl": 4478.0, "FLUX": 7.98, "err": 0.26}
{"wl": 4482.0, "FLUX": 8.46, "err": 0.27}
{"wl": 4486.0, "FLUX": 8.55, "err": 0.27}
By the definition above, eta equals 1.00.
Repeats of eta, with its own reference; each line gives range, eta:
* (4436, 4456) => 1.00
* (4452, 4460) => 0.99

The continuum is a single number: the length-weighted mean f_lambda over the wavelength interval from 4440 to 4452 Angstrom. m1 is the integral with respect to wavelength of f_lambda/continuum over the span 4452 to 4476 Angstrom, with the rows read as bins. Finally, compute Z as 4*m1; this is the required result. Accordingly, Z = 92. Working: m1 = 23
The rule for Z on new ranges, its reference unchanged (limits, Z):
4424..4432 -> 32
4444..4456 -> 49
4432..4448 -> 63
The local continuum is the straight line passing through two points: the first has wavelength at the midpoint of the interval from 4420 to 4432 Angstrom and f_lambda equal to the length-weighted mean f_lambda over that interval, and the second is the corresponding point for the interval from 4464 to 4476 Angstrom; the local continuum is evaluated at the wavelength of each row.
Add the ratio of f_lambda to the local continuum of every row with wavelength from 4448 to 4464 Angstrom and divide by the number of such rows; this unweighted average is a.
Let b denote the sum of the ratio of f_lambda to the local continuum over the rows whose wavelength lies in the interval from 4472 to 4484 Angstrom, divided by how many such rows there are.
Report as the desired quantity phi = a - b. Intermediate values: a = 0.98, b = 1.04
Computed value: -0.053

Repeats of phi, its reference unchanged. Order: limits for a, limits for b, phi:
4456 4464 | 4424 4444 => -0.062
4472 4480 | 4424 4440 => 0.032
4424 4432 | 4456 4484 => 0.025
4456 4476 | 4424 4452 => -0.036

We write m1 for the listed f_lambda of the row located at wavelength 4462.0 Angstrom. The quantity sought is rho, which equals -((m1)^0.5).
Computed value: -2.70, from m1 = 7.3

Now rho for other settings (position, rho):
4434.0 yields -2.80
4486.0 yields -2.92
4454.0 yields -2.90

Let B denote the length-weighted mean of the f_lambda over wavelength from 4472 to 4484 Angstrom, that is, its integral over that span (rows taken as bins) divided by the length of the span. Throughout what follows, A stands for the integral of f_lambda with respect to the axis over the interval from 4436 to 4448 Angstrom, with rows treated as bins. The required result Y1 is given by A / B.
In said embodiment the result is 11.8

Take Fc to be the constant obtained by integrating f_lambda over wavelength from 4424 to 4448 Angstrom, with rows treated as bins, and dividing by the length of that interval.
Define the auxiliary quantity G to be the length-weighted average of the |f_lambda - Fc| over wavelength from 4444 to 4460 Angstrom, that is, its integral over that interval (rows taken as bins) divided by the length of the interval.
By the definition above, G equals 0.346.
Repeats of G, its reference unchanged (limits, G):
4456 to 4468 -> 0.582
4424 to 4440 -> 0.204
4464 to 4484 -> 0.324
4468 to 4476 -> 0.325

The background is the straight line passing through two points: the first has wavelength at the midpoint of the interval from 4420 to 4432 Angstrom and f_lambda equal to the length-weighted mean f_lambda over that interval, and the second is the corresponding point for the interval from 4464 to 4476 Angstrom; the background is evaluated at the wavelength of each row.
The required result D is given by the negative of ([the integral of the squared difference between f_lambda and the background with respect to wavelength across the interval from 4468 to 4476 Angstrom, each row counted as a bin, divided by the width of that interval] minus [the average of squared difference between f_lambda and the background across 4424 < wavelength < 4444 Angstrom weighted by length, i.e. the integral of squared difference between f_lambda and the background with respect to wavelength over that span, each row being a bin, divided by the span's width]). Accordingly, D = -0.10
